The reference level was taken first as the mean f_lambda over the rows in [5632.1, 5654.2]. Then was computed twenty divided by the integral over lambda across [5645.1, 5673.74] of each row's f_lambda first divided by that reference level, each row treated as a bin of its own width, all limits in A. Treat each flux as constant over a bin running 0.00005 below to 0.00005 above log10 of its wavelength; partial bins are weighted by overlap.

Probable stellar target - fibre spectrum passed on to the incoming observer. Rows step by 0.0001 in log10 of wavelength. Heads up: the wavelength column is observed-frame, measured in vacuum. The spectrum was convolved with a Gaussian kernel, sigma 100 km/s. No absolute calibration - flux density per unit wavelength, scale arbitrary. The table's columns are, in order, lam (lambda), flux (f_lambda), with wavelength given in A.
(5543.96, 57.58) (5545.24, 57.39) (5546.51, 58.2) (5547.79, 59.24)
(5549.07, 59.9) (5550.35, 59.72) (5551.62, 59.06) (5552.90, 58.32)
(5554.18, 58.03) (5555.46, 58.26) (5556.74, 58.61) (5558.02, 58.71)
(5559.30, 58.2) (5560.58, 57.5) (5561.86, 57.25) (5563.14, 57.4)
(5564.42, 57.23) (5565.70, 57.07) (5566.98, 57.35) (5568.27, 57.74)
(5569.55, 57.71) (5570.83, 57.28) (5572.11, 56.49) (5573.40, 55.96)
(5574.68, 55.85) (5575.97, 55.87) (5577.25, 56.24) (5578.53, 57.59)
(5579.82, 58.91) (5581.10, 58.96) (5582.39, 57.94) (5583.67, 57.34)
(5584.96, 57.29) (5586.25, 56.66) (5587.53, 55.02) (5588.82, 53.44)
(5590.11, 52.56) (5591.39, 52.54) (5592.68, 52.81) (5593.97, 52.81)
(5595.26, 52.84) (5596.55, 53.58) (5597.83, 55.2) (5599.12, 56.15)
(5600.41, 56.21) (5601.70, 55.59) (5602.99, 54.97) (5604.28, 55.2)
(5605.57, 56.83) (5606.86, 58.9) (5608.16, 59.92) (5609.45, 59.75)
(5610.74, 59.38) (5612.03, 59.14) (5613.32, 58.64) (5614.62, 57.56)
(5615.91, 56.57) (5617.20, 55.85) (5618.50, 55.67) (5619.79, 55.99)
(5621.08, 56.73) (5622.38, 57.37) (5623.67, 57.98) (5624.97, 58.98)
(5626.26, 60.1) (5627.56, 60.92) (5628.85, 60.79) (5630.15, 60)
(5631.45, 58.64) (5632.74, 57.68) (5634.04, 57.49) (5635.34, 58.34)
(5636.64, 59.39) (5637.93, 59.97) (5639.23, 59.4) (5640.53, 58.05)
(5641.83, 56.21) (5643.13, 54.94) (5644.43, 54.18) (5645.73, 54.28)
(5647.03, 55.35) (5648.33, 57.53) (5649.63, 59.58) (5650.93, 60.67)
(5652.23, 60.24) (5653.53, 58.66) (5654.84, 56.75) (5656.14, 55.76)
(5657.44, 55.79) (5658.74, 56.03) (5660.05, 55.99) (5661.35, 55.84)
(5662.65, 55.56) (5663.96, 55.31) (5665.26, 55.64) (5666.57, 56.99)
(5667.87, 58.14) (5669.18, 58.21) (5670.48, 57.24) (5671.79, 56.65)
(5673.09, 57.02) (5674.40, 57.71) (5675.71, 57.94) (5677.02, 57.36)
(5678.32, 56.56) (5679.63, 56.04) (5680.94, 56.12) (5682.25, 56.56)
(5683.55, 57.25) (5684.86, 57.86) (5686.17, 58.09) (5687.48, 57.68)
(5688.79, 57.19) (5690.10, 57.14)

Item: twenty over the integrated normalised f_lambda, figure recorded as 0.71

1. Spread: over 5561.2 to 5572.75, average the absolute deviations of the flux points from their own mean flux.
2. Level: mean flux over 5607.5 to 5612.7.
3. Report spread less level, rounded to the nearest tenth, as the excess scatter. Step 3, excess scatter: -59.3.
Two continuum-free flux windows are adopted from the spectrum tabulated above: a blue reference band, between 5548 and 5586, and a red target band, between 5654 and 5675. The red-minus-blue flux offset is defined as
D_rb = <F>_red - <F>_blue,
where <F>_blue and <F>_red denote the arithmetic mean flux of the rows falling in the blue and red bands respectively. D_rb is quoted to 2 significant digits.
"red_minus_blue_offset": -1.2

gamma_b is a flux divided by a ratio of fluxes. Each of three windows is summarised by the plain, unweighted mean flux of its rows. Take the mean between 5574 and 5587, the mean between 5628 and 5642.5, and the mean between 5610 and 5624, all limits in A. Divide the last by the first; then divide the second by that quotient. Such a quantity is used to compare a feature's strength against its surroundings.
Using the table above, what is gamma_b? 58.6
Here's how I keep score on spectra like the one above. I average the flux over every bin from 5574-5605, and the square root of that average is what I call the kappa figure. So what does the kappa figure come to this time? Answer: 7.45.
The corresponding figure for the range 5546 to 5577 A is 7.60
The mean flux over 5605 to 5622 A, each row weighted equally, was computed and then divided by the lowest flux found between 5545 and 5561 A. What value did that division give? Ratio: 1.01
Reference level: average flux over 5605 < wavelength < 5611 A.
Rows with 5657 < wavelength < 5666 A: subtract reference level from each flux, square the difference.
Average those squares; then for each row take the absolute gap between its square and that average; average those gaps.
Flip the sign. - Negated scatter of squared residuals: -1.3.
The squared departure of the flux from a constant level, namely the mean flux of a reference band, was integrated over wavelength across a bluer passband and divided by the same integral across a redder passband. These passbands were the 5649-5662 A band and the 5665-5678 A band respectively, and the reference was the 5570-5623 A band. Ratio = 3.5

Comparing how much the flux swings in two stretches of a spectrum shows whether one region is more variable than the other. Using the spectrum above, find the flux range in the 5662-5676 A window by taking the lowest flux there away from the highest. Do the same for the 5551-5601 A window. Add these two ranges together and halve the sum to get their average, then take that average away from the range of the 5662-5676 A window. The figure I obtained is -1.8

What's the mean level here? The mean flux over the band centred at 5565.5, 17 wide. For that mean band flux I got 57.4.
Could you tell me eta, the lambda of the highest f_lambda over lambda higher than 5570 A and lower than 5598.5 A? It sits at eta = 5581.10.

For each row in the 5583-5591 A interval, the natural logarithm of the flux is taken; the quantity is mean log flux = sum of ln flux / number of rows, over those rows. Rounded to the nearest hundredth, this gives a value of 4.01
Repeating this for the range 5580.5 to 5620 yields 4.03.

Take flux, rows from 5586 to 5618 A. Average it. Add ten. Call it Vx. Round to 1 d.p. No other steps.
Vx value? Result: 65.9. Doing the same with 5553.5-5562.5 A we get 68.1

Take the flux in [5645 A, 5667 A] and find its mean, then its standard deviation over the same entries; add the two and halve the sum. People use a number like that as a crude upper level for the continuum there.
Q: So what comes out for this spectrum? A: 29.3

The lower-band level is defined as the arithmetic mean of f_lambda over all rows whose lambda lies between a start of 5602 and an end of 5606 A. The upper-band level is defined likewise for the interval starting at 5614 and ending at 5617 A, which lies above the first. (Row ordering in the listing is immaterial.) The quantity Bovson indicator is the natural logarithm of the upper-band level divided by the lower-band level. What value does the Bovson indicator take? 0.02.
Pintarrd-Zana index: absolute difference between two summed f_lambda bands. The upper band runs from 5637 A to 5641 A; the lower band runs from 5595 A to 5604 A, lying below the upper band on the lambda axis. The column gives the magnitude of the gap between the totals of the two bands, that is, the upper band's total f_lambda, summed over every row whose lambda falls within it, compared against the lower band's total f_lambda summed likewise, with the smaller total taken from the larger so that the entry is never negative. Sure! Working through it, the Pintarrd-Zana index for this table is 207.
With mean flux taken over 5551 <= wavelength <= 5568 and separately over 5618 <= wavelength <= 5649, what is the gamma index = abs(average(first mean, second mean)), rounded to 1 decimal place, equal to 57.8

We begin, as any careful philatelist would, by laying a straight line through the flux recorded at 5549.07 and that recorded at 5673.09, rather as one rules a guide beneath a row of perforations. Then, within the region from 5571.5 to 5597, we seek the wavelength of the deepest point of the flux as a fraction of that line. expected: 5590.11 A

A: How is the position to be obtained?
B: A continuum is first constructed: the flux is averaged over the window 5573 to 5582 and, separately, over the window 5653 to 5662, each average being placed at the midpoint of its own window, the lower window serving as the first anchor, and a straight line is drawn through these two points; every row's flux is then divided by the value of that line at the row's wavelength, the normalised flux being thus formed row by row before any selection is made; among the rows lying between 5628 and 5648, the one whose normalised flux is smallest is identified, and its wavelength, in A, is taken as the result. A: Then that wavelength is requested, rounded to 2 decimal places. 5644.43 A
